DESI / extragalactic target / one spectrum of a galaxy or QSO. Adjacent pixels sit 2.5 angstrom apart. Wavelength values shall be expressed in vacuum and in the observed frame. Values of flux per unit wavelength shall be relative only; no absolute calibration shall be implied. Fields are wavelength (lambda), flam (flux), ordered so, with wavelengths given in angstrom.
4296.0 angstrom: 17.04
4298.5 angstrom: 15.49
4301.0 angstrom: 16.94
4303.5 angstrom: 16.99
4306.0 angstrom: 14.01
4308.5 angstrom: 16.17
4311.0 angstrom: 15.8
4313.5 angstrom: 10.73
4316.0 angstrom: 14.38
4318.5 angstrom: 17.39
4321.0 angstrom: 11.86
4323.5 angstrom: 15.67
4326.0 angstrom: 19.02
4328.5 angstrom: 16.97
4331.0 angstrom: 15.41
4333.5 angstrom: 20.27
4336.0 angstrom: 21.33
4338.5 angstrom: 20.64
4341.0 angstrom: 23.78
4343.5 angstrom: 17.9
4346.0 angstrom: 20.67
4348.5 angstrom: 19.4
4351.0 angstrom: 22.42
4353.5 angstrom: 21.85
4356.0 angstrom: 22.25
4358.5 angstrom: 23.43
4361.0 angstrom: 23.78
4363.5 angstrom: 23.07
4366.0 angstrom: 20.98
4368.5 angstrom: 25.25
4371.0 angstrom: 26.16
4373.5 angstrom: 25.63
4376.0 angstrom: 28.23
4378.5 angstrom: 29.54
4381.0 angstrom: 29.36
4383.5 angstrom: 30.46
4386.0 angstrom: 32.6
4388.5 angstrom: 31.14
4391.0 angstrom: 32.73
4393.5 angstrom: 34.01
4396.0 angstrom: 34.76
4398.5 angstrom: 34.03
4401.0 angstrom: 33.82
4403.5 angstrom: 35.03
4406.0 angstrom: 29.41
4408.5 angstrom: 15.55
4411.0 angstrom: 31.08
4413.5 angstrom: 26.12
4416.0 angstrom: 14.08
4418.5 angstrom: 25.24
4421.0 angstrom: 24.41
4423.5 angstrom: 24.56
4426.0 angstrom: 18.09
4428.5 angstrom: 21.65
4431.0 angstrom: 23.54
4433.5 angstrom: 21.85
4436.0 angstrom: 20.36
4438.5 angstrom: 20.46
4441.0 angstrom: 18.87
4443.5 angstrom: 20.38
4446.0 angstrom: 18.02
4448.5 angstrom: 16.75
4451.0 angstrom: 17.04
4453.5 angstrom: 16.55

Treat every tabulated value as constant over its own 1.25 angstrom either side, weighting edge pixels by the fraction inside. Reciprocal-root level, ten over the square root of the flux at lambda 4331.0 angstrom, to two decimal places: 2.55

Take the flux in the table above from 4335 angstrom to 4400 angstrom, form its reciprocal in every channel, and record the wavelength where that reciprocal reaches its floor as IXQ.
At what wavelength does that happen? 4396.0 angstrom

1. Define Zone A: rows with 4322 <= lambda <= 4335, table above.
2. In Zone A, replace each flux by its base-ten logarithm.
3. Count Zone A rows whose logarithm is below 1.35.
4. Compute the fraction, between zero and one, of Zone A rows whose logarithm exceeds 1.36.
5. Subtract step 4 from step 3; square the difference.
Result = 25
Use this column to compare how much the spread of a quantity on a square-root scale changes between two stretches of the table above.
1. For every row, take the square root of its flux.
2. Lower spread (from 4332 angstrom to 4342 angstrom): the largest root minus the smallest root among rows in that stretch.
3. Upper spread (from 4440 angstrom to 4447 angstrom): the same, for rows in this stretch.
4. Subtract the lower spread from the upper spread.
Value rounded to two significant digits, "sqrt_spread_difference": -0.10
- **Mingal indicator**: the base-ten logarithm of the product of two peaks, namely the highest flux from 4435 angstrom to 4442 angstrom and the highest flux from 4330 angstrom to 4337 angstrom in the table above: 2.64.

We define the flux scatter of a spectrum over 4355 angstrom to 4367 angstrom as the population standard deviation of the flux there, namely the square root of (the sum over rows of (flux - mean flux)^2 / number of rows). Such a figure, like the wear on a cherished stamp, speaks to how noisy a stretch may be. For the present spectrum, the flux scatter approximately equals 1.0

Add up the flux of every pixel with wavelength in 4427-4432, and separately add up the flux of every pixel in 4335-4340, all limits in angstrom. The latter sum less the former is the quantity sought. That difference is -3.2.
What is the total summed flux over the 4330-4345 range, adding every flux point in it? 119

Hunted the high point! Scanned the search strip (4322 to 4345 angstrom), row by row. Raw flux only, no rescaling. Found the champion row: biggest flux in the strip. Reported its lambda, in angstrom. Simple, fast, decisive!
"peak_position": 4341.0 angstrom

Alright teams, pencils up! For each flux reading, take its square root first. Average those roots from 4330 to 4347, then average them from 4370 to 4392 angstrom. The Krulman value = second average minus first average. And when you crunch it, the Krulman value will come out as 1.0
